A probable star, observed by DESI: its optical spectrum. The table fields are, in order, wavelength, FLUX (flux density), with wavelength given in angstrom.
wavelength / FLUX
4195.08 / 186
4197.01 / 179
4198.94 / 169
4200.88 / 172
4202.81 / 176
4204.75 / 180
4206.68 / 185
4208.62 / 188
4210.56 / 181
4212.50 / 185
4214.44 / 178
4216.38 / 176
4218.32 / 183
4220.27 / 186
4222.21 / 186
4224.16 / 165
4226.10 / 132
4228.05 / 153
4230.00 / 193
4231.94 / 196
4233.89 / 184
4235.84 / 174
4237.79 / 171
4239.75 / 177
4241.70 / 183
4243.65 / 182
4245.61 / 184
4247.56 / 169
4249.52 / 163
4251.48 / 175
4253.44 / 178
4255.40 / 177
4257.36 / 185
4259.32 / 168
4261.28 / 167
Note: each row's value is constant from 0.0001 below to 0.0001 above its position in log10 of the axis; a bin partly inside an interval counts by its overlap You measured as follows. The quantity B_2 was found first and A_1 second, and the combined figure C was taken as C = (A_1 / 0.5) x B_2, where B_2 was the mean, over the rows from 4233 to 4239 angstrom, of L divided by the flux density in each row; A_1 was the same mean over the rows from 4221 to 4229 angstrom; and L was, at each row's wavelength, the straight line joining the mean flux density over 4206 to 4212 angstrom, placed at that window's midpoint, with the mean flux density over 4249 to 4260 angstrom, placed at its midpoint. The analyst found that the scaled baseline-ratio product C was 2.34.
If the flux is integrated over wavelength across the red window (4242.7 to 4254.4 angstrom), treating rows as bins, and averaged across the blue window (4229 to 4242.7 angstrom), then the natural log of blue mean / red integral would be -2.42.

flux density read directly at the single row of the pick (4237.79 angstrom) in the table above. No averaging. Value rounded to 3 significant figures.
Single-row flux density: 171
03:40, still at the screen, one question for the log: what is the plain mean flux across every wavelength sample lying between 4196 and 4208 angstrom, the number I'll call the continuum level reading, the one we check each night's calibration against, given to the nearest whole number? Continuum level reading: 177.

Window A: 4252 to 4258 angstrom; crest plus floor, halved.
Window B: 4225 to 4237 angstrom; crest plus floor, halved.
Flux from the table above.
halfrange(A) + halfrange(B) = 345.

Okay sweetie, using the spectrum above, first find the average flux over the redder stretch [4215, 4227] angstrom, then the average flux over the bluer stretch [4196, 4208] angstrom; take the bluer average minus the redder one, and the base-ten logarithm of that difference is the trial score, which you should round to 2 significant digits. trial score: 0.74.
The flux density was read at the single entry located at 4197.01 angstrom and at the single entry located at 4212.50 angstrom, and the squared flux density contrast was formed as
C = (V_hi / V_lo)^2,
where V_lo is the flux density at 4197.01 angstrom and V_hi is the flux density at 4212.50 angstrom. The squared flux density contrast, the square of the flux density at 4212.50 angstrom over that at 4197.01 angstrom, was 1.07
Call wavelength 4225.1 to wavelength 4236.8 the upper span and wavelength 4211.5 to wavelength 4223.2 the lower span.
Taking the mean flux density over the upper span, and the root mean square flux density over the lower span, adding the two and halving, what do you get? 177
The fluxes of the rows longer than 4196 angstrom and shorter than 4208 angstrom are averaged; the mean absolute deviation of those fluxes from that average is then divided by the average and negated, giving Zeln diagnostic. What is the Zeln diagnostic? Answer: -0.025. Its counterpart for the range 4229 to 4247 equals -0.032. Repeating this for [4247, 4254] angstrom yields -0.031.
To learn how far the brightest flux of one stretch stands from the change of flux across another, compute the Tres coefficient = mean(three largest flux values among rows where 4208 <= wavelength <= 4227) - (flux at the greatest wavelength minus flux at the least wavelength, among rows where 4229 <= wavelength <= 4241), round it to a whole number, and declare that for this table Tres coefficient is 203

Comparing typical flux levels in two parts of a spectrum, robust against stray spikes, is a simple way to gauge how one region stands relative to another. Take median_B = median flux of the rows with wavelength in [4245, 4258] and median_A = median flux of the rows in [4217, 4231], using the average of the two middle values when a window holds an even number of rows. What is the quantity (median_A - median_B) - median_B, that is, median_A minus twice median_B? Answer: -171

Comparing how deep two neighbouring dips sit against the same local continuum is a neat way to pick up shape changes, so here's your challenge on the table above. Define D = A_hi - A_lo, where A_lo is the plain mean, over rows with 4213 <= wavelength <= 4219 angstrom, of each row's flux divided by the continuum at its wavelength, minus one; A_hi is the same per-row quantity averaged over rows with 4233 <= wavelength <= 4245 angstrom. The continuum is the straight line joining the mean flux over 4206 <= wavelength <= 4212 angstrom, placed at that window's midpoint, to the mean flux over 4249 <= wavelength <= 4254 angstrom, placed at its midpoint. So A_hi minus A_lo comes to 0.034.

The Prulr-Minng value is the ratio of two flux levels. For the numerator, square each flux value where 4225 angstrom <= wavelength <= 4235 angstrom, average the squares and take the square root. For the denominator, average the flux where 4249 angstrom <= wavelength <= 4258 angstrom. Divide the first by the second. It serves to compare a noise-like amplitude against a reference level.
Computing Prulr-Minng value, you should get 0.99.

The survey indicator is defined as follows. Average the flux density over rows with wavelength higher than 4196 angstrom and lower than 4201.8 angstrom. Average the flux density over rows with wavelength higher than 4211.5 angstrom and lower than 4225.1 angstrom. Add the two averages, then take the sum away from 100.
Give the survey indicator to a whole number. -253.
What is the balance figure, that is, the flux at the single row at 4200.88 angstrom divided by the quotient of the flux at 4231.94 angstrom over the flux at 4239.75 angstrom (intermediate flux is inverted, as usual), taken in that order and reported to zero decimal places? 155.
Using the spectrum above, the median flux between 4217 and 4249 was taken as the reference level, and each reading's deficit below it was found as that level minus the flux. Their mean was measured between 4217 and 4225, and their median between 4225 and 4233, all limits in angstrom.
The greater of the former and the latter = 9.5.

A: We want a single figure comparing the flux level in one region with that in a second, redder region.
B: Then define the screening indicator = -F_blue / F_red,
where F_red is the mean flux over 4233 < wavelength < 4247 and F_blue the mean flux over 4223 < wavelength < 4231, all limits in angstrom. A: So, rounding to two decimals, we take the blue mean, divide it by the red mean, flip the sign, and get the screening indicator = -0.90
